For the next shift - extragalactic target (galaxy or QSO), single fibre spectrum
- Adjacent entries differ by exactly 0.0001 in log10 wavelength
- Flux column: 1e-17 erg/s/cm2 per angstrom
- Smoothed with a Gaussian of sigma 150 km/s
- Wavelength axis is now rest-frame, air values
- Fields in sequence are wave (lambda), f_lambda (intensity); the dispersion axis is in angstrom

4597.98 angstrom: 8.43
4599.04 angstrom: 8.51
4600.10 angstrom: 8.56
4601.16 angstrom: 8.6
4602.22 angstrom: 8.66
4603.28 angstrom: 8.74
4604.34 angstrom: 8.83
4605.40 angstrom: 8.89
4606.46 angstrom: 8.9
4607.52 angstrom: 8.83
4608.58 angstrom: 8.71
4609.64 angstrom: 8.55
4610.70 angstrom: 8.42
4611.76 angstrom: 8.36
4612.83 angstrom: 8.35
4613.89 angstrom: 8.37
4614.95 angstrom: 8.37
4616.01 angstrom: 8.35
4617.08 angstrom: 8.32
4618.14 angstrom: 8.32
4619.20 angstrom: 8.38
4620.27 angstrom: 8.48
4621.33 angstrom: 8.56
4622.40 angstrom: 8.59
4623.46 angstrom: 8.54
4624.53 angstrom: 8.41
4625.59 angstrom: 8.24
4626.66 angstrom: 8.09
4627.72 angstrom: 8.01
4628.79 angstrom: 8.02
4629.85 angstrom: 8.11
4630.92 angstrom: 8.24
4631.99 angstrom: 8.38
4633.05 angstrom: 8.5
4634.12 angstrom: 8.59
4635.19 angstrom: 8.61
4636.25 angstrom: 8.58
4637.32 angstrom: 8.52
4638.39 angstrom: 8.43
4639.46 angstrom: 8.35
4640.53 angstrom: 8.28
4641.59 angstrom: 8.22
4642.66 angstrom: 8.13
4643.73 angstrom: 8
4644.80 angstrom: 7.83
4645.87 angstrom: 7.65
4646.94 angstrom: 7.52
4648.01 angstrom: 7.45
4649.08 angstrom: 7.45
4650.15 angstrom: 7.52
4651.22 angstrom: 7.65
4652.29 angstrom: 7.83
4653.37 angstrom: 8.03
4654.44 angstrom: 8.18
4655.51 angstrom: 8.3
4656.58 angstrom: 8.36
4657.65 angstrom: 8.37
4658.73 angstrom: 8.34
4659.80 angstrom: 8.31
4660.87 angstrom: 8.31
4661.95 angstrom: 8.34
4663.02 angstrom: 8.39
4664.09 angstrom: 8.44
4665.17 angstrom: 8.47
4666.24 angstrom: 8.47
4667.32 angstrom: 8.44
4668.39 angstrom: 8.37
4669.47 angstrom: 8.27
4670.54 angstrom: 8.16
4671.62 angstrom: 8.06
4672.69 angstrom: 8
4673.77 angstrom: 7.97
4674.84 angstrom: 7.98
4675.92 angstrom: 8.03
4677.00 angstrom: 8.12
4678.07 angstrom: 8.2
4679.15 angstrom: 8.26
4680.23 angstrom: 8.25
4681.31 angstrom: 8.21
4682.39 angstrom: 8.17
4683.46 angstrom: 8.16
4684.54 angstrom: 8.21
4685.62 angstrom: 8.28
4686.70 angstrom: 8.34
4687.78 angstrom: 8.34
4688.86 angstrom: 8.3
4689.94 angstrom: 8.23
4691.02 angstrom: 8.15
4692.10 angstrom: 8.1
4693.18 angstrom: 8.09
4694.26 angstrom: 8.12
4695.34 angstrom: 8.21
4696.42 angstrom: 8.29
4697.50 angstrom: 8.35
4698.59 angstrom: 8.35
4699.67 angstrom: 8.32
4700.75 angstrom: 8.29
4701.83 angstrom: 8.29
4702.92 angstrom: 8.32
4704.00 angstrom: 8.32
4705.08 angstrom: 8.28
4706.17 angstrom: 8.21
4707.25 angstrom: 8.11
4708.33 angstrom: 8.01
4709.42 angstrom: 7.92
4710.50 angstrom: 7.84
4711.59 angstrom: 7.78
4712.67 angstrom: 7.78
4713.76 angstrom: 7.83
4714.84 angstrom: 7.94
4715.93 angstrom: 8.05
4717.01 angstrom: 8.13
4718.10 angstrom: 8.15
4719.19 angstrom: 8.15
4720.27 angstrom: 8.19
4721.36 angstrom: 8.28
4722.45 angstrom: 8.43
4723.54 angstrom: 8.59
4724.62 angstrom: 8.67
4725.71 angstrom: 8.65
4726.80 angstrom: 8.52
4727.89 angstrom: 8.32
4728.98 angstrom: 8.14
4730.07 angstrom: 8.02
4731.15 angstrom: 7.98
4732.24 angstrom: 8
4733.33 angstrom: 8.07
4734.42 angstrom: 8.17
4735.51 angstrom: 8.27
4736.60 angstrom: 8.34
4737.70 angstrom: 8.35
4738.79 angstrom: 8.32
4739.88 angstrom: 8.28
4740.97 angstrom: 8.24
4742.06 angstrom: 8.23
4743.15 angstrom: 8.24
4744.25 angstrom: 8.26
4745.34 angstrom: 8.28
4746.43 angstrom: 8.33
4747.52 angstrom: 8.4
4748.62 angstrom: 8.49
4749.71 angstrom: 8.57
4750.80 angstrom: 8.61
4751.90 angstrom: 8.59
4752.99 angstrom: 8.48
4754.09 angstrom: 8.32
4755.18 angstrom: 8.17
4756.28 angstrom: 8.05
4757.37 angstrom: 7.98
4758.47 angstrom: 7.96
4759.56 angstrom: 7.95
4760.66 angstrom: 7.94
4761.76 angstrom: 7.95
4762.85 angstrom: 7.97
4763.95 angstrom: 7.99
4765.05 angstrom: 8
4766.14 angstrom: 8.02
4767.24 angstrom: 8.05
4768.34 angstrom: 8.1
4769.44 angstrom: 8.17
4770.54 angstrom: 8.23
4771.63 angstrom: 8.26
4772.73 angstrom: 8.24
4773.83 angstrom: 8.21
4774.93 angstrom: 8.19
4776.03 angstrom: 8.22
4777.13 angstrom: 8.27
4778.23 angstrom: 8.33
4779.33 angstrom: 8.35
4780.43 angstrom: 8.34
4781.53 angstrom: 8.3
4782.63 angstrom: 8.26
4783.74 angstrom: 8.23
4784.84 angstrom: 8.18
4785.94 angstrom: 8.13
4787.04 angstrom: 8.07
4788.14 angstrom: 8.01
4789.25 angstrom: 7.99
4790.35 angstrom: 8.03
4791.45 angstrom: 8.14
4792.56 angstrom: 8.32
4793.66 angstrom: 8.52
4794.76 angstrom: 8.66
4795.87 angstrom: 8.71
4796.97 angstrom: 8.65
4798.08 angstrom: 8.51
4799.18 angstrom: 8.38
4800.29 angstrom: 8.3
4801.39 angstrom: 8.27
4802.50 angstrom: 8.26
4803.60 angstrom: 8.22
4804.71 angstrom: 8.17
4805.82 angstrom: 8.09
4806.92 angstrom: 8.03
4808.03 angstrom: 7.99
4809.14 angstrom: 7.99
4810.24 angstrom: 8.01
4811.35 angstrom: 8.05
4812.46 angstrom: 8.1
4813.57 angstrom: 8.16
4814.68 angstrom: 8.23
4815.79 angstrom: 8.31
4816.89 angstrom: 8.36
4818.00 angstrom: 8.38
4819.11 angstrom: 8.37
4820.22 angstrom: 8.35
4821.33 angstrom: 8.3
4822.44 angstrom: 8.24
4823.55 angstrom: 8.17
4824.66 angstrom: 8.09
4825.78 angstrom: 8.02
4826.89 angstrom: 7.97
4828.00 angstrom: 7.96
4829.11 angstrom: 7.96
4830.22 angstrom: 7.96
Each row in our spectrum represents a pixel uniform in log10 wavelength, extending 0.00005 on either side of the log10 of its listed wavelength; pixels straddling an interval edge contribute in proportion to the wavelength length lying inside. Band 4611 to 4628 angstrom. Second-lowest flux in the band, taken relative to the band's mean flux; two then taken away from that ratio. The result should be -1.03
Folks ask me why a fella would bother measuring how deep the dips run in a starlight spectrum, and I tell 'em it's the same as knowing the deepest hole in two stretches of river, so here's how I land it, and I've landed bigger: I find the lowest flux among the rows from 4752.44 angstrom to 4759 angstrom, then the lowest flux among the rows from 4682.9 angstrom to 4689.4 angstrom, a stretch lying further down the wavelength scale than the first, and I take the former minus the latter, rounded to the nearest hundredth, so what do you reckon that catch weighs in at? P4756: -0.20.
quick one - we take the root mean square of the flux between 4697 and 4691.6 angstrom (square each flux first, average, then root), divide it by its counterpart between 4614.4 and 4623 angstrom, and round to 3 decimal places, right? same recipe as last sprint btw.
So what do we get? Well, 0.969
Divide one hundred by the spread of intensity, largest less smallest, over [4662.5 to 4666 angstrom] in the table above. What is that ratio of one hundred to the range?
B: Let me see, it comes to 1250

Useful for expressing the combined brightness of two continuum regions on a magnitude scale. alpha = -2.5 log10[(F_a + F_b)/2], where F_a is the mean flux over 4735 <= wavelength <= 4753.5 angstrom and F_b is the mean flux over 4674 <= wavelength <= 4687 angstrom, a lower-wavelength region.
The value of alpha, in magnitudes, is -2.29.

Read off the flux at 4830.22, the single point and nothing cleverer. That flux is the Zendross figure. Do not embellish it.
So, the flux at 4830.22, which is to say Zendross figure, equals 7.96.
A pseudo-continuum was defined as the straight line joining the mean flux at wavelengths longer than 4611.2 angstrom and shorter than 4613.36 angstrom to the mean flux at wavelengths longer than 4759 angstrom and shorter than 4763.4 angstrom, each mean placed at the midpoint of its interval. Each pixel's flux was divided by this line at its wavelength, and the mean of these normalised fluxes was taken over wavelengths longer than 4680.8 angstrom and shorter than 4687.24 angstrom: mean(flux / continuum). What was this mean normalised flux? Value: 1.01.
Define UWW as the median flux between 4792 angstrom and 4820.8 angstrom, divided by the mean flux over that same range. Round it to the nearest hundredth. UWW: 1.00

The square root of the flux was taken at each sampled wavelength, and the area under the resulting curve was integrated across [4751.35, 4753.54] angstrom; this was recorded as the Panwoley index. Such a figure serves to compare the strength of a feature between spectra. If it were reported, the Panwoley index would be 6.394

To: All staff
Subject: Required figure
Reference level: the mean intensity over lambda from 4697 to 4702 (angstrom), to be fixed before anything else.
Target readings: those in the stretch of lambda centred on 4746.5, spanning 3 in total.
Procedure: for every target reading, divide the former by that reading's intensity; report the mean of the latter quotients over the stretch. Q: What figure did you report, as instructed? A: 1.00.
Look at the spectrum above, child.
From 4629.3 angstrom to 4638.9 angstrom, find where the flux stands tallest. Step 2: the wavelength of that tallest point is 4635.19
